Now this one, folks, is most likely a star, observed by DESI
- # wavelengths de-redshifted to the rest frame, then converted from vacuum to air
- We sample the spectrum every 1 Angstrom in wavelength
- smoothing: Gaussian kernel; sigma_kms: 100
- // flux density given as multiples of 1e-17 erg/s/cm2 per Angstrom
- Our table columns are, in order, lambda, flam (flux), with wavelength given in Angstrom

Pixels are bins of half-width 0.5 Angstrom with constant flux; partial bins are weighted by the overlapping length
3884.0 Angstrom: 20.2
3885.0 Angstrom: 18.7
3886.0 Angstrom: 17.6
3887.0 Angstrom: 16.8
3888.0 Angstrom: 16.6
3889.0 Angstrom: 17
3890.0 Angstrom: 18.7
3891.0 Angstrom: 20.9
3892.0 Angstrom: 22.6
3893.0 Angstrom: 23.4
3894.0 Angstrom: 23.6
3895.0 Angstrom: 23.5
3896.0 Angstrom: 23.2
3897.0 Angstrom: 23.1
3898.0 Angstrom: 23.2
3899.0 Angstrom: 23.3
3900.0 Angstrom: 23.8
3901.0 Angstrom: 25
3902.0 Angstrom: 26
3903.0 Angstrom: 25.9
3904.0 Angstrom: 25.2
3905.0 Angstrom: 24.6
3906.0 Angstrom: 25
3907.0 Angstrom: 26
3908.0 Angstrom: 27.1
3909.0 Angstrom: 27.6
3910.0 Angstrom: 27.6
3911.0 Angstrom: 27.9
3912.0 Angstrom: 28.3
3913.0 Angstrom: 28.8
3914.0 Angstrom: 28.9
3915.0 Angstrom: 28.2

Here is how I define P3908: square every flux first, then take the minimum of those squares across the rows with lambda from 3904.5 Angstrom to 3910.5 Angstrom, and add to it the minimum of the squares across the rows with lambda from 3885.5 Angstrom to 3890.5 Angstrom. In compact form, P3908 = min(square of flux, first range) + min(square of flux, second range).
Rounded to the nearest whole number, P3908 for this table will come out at 881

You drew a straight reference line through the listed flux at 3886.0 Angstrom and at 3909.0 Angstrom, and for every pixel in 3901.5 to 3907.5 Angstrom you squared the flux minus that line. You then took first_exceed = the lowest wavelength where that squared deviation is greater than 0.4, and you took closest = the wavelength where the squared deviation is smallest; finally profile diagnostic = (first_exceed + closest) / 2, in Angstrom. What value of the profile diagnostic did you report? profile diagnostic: 3903 Angstrom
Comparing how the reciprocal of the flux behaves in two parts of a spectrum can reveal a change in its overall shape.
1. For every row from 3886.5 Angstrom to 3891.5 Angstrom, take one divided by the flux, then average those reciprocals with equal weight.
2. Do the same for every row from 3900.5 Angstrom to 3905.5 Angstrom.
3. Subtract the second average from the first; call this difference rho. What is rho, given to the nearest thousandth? 0.017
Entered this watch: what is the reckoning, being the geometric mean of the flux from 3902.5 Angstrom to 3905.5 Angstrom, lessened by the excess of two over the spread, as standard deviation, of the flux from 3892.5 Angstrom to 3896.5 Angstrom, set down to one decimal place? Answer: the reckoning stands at 23.4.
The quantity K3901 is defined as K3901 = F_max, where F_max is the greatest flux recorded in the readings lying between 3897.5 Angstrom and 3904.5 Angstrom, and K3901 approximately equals 26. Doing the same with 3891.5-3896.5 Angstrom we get 23.6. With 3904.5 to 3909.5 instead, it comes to 27.6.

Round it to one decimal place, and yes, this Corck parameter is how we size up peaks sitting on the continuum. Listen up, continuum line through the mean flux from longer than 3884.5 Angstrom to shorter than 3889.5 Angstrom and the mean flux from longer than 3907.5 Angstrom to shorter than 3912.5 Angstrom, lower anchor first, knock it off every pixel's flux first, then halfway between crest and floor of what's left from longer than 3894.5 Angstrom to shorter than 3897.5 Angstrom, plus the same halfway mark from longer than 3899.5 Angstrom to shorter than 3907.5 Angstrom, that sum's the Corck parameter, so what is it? 2.4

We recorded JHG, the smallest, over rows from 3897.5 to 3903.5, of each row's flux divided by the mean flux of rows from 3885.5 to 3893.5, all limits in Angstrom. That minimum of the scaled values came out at 1.2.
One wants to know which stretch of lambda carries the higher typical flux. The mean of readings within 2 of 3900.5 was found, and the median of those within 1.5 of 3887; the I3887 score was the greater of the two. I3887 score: 24.5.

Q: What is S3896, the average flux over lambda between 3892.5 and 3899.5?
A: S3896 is 23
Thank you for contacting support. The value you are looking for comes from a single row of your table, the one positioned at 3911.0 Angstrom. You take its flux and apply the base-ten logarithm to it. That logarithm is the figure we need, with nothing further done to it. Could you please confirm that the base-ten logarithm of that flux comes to 1.45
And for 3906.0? 1.40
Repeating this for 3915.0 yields 1.45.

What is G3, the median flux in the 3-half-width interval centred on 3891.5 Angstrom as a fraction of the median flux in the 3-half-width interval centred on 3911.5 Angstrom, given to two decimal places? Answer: 0.77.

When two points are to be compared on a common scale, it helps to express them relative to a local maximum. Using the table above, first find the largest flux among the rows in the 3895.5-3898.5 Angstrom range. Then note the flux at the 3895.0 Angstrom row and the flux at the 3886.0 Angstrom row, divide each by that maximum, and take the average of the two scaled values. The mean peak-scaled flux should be 0.89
